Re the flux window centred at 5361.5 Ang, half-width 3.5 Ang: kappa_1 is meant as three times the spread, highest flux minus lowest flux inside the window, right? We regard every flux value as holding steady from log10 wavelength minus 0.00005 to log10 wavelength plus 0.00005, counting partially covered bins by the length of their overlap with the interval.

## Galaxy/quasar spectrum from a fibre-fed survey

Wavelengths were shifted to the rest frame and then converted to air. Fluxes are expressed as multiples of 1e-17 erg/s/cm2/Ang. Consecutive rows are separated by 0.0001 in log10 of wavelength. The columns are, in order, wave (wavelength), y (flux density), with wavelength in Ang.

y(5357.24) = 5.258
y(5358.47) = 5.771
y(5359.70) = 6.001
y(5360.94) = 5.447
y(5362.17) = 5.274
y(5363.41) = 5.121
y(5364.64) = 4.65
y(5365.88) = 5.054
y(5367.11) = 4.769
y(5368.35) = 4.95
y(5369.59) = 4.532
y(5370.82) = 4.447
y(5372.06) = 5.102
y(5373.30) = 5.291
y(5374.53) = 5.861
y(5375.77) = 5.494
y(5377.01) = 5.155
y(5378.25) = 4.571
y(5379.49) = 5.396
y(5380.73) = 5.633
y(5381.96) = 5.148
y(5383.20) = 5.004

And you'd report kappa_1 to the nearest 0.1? 4.1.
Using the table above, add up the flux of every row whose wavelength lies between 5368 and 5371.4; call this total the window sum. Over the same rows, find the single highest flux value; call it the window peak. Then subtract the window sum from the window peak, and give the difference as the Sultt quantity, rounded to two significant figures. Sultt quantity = -9.0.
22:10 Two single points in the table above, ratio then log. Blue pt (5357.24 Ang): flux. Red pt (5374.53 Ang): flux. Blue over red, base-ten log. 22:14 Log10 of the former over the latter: -0.05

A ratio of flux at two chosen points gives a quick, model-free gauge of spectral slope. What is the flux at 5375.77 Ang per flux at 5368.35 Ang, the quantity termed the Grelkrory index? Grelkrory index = 1.11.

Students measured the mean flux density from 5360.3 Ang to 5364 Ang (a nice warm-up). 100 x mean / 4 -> 132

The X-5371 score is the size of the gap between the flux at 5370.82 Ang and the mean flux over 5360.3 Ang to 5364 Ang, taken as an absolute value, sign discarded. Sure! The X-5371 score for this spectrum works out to 0.83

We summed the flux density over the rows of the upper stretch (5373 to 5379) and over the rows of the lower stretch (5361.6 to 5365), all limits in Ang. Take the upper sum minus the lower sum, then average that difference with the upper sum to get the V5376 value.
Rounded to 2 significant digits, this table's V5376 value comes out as 19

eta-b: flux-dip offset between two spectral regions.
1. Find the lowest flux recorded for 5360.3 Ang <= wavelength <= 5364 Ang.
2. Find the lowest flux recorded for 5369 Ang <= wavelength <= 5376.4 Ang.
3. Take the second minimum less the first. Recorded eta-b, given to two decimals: -0.67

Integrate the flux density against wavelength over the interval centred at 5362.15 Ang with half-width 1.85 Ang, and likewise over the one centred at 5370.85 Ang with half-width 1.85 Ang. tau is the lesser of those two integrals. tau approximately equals 17.4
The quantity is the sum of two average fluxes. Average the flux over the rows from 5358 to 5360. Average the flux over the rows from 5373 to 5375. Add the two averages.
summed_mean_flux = 11.5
